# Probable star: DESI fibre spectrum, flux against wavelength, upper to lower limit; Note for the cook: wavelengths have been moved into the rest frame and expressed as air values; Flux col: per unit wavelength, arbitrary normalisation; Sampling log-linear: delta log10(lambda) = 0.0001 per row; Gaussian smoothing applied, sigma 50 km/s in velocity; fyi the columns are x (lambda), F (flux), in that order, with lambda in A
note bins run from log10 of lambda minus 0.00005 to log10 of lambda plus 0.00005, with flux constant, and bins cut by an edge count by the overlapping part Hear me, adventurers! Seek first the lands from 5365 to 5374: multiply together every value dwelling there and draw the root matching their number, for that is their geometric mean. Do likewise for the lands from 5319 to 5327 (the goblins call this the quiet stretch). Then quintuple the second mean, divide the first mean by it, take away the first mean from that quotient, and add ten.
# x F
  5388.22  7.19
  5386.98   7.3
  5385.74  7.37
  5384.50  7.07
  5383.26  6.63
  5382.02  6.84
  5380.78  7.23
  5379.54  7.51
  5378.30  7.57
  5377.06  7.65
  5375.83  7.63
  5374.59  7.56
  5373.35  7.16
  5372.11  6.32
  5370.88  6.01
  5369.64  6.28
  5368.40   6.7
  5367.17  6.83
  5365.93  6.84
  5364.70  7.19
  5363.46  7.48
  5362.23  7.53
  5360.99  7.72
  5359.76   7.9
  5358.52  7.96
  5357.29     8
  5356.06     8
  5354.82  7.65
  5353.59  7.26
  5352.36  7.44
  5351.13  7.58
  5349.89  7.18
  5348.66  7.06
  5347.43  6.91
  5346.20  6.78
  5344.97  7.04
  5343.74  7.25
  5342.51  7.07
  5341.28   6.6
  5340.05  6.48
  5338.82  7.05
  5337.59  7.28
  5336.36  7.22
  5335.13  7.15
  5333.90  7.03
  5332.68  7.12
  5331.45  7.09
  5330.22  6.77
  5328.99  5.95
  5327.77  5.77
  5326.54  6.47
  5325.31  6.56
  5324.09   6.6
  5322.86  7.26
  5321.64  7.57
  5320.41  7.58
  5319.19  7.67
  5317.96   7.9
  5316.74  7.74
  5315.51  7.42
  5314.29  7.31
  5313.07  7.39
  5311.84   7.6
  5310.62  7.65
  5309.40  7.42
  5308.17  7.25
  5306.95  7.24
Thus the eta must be 3.6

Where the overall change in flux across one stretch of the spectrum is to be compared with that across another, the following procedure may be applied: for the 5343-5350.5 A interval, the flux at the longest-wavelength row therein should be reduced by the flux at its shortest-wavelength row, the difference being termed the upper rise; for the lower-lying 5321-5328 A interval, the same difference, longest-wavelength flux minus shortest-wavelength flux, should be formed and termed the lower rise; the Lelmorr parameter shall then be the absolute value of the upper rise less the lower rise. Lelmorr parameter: 1.7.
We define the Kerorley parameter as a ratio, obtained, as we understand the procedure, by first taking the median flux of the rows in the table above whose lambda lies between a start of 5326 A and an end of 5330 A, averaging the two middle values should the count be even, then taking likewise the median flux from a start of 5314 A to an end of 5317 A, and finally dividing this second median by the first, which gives 1.25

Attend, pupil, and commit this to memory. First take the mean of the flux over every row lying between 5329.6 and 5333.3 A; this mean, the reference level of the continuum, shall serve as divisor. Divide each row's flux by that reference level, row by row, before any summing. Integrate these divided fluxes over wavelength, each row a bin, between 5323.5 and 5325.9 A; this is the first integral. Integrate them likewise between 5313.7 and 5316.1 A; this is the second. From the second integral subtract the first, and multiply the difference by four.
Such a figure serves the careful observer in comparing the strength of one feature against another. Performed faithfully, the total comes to 1.1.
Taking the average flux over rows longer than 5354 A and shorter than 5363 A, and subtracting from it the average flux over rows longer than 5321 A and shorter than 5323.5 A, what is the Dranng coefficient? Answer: 0.41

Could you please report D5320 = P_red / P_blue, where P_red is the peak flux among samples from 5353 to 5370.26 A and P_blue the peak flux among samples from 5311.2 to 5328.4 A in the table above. 1.01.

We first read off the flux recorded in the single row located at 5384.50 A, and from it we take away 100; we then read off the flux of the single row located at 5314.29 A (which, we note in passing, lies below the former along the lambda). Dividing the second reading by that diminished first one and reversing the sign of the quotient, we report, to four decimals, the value 0.0787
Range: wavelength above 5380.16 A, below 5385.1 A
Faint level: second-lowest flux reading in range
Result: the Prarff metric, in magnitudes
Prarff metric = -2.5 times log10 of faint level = -2.09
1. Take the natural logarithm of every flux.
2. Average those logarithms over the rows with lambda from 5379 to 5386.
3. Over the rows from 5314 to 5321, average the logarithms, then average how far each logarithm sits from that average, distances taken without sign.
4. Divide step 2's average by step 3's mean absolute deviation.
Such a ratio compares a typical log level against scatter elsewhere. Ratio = 89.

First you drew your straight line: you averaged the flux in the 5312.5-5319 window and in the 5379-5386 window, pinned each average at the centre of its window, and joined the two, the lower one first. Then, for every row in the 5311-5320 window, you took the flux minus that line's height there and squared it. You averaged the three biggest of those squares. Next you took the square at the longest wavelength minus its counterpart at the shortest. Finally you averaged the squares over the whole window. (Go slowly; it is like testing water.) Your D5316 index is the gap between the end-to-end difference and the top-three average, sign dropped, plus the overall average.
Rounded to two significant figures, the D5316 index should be 0.10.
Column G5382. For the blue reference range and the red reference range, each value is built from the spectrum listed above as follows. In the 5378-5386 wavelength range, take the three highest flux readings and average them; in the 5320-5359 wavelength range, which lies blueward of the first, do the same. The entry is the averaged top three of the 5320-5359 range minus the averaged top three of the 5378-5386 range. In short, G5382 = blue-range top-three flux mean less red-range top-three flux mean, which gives 0.50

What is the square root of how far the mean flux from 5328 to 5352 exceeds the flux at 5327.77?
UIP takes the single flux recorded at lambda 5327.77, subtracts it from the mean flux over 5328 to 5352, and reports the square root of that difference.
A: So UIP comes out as 1.1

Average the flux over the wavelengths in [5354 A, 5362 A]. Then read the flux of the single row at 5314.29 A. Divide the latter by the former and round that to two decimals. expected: 0.93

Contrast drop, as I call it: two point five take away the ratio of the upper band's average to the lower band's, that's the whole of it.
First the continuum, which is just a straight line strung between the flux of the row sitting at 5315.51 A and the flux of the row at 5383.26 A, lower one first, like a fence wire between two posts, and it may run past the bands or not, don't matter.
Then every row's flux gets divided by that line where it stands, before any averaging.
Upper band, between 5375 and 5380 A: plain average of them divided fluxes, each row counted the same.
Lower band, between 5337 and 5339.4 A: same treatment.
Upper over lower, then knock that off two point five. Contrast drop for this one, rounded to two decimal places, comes 1.37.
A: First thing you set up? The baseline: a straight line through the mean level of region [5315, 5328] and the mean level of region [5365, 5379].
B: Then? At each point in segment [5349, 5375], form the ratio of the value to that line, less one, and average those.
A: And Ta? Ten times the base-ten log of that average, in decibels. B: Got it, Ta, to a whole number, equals -14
